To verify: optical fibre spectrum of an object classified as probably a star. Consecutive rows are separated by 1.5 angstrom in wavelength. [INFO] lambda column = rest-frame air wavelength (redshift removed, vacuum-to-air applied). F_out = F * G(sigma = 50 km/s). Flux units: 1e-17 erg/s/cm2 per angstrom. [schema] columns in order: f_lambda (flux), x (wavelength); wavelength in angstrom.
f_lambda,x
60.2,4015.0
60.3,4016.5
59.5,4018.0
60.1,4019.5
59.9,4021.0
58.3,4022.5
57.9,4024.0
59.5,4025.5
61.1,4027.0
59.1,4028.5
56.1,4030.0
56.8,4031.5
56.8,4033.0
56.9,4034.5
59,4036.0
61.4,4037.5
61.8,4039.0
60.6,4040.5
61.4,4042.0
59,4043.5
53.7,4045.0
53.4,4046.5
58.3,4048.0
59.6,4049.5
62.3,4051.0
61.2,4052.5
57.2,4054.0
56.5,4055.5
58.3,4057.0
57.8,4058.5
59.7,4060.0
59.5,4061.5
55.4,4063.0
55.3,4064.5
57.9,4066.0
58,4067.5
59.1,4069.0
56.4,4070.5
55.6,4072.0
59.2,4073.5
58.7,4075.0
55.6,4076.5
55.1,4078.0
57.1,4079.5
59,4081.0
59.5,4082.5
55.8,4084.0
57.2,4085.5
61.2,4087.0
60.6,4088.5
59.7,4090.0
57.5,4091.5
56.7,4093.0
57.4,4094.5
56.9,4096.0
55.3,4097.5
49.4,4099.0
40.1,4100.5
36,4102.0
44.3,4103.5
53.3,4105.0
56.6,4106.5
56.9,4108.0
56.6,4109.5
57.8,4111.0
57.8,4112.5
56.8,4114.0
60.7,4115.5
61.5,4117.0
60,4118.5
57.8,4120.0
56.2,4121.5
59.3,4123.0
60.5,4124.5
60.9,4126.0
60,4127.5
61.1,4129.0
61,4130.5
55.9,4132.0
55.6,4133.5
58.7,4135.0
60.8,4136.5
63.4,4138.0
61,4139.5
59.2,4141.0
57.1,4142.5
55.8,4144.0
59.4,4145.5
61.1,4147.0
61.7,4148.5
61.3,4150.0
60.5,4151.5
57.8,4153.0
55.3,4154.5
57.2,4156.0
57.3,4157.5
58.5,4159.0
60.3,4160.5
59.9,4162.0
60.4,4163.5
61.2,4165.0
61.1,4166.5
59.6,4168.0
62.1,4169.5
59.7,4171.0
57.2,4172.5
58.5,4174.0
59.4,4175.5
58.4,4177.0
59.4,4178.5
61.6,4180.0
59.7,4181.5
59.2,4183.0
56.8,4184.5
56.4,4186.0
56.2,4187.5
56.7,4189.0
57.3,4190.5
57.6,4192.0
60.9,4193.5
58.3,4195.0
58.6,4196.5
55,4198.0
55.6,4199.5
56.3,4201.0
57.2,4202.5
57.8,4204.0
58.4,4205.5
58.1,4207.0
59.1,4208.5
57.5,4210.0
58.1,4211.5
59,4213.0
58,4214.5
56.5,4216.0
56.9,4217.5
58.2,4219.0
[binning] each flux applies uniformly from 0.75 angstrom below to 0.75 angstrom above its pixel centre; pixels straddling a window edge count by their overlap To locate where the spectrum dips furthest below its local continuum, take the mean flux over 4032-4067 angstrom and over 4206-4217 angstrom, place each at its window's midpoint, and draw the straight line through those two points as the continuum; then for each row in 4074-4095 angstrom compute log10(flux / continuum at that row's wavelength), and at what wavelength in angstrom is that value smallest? 4078.0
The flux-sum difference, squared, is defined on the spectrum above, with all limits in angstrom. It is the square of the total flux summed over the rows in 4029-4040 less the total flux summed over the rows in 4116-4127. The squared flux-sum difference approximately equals 55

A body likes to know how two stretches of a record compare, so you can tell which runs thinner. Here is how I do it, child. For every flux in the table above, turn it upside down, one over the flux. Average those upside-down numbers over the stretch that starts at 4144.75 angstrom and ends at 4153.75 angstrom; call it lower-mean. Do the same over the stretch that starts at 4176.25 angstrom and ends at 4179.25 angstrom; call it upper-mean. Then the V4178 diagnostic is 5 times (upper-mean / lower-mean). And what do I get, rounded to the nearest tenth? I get 5.1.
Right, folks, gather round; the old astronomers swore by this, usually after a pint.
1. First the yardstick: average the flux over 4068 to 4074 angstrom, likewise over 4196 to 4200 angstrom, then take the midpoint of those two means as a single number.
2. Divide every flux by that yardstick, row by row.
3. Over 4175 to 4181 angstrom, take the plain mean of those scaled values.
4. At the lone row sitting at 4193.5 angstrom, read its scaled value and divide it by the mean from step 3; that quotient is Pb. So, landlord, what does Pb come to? 1.02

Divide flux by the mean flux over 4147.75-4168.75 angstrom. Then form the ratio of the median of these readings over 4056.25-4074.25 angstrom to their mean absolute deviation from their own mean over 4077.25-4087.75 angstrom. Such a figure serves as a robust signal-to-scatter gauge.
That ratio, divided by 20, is 1.6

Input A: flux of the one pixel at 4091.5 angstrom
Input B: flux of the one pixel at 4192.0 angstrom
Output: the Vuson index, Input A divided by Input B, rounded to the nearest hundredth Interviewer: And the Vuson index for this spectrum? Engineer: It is 1.00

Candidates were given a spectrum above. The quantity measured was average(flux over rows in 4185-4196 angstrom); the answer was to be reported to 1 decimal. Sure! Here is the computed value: 57.6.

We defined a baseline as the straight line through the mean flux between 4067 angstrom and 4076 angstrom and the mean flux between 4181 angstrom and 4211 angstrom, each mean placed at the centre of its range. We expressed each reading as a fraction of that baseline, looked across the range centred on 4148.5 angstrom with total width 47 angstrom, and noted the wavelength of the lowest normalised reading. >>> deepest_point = 4154.5 angstrom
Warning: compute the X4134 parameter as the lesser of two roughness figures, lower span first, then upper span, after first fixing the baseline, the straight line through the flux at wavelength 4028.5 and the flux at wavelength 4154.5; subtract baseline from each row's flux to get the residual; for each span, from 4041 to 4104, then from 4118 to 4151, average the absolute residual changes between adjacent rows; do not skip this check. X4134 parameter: 1.79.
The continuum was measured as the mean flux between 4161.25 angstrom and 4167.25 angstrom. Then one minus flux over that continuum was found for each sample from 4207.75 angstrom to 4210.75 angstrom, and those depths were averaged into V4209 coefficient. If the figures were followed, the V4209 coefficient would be 0.039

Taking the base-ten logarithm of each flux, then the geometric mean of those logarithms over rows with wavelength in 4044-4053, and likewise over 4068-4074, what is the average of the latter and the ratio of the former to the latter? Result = 1.381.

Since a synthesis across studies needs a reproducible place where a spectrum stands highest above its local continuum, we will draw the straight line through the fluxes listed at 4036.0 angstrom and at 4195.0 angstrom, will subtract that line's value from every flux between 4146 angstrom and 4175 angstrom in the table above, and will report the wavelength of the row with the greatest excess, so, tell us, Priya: 4169.5 angstrom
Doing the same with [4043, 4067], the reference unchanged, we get 4051.0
